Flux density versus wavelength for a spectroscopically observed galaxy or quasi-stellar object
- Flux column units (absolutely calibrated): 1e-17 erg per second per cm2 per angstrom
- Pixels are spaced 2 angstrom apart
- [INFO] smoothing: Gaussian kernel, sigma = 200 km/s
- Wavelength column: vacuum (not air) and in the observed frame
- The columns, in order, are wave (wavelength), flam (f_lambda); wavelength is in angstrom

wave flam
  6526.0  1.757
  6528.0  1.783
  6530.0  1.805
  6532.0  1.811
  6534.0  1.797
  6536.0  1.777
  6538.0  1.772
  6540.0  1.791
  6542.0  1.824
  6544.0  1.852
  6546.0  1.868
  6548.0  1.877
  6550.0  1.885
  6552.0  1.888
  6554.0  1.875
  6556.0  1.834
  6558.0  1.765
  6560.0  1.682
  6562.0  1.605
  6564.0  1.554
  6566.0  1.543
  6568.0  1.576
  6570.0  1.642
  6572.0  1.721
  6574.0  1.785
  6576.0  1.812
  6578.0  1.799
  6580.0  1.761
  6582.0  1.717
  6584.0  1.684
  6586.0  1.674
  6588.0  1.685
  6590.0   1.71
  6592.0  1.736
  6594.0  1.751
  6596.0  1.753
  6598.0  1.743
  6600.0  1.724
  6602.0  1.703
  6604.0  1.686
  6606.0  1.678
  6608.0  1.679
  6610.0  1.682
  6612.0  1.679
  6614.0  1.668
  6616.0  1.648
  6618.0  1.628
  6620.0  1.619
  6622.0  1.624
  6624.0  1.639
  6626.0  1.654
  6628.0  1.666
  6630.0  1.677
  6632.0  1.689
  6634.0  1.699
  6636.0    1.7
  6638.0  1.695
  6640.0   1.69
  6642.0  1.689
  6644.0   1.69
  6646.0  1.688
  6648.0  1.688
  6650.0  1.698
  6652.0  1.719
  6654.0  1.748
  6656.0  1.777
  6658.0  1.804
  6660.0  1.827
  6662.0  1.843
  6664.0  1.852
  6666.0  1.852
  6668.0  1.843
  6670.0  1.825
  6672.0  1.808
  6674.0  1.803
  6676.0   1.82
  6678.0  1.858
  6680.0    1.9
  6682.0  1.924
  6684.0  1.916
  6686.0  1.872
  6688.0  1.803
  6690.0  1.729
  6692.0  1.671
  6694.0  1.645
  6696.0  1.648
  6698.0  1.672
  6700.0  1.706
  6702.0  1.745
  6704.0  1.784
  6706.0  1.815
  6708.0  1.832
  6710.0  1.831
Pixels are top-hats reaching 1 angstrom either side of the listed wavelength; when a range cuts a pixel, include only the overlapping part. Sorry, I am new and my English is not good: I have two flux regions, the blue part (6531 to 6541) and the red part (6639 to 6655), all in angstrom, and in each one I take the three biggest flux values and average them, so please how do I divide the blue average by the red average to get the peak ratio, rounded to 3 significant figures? 1.05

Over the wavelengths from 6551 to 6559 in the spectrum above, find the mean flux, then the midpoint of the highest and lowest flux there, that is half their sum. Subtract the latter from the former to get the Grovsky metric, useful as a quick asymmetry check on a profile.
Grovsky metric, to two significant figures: 0.014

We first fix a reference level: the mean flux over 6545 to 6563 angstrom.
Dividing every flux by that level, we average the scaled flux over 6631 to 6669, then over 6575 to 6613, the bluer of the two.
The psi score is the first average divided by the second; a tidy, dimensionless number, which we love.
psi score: 1.02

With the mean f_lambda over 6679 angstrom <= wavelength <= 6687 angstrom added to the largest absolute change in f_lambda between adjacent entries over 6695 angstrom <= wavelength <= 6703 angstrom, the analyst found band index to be 1.94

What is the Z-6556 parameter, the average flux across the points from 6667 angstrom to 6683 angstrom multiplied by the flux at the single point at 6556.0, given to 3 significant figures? 3.39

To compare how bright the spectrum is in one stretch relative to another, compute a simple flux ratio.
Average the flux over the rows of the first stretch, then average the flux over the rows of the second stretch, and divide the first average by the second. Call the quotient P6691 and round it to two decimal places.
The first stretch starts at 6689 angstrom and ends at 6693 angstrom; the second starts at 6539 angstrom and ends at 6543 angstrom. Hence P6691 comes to 0.94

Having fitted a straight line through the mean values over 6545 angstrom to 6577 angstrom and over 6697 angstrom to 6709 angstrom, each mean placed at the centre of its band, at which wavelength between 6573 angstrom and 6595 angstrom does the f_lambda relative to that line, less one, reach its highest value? 6576.0 angstrom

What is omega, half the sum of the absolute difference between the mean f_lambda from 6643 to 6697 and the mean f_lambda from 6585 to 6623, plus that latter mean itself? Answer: 0.894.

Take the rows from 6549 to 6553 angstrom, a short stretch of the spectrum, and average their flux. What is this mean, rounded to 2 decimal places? 1.89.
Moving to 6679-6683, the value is 1.91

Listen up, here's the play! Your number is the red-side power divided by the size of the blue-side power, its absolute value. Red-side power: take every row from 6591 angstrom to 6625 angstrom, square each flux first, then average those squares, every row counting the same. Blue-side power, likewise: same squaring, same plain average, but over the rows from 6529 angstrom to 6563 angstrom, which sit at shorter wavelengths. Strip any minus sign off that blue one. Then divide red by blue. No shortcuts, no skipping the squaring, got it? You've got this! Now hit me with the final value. 0.87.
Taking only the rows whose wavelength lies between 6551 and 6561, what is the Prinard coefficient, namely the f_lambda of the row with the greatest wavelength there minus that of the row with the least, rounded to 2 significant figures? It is -0.21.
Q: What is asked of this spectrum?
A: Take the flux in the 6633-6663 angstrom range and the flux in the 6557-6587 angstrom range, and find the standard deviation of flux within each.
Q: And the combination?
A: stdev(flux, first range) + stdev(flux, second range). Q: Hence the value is 0.14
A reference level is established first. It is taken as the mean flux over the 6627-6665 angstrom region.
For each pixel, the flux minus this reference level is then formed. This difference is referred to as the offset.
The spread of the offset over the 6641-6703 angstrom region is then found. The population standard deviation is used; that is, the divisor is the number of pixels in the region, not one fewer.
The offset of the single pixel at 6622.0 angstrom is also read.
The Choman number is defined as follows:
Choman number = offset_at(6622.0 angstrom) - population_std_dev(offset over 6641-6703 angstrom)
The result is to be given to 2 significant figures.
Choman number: -0.19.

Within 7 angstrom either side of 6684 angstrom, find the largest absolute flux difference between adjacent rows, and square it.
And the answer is 0.0055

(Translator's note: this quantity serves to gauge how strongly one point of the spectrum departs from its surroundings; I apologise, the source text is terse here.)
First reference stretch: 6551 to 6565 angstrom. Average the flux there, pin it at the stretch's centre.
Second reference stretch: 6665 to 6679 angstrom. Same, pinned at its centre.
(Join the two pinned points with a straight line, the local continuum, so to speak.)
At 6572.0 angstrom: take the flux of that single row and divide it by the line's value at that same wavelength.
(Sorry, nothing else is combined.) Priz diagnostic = 0.98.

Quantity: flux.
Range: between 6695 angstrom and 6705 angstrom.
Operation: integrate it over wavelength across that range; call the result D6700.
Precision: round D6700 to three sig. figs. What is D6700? 17.1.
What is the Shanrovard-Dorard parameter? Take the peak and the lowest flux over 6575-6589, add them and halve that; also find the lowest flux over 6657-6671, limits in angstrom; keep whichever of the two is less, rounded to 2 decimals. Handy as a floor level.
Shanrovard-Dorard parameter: 1.74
